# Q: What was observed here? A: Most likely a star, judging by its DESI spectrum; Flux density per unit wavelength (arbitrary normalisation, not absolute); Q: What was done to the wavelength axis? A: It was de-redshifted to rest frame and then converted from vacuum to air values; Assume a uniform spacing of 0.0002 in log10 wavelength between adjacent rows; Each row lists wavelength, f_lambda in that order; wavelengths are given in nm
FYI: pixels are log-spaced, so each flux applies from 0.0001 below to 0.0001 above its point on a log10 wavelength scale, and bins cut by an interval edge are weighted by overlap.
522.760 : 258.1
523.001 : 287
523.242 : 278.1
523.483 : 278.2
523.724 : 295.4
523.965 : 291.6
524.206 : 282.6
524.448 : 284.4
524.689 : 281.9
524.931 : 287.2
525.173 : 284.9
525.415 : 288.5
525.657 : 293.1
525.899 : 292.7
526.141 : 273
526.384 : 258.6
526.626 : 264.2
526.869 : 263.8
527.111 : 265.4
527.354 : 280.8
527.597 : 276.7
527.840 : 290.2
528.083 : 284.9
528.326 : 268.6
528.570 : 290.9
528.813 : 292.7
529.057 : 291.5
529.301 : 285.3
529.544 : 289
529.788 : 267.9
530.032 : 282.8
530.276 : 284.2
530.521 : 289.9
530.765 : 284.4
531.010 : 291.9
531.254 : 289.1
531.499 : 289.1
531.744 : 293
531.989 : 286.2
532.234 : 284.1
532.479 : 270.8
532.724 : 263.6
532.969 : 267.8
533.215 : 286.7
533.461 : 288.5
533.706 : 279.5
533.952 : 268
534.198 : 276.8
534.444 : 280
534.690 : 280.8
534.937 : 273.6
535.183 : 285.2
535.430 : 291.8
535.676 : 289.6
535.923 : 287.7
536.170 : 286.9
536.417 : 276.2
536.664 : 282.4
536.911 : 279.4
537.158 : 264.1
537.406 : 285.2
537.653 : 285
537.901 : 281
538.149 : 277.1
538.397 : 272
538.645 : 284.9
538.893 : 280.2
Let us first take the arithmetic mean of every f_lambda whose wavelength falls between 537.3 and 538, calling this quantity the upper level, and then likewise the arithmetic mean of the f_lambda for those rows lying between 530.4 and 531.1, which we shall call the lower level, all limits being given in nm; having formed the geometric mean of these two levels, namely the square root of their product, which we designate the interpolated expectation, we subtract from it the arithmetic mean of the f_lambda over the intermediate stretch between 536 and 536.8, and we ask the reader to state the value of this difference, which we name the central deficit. 4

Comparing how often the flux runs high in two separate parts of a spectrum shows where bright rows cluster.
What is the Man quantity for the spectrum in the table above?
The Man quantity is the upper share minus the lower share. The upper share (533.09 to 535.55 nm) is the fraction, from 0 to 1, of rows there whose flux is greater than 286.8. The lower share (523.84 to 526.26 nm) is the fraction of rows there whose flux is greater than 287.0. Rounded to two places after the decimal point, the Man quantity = -0.30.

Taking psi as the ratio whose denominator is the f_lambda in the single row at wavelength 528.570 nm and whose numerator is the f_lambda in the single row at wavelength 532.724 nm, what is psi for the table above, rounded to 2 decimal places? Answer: 0.91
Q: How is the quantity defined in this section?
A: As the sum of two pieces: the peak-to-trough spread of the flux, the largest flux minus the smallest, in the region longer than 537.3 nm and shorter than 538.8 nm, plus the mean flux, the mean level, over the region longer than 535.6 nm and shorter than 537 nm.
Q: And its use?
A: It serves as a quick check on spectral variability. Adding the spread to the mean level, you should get 297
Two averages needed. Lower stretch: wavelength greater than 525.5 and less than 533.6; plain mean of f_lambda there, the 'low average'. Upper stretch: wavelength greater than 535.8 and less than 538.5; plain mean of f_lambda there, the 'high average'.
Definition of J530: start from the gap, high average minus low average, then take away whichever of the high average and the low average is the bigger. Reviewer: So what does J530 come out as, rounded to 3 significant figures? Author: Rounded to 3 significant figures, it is -283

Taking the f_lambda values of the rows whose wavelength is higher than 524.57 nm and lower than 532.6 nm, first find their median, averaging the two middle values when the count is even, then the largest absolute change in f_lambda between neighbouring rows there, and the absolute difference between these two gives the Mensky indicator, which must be 263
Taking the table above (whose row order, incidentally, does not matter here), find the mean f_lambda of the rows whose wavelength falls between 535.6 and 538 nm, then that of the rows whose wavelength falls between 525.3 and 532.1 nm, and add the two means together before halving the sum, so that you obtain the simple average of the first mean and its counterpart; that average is 282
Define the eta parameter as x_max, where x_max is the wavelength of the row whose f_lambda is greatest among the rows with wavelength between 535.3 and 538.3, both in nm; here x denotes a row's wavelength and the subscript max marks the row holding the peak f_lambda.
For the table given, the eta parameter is 535.430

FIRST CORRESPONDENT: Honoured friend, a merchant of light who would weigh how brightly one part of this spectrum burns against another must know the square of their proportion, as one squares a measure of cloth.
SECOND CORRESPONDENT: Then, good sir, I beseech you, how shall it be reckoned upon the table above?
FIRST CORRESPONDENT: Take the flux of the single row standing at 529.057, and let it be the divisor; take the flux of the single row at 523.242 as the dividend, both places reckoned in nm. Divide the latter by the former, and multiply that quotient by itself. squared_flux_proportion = 0.91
